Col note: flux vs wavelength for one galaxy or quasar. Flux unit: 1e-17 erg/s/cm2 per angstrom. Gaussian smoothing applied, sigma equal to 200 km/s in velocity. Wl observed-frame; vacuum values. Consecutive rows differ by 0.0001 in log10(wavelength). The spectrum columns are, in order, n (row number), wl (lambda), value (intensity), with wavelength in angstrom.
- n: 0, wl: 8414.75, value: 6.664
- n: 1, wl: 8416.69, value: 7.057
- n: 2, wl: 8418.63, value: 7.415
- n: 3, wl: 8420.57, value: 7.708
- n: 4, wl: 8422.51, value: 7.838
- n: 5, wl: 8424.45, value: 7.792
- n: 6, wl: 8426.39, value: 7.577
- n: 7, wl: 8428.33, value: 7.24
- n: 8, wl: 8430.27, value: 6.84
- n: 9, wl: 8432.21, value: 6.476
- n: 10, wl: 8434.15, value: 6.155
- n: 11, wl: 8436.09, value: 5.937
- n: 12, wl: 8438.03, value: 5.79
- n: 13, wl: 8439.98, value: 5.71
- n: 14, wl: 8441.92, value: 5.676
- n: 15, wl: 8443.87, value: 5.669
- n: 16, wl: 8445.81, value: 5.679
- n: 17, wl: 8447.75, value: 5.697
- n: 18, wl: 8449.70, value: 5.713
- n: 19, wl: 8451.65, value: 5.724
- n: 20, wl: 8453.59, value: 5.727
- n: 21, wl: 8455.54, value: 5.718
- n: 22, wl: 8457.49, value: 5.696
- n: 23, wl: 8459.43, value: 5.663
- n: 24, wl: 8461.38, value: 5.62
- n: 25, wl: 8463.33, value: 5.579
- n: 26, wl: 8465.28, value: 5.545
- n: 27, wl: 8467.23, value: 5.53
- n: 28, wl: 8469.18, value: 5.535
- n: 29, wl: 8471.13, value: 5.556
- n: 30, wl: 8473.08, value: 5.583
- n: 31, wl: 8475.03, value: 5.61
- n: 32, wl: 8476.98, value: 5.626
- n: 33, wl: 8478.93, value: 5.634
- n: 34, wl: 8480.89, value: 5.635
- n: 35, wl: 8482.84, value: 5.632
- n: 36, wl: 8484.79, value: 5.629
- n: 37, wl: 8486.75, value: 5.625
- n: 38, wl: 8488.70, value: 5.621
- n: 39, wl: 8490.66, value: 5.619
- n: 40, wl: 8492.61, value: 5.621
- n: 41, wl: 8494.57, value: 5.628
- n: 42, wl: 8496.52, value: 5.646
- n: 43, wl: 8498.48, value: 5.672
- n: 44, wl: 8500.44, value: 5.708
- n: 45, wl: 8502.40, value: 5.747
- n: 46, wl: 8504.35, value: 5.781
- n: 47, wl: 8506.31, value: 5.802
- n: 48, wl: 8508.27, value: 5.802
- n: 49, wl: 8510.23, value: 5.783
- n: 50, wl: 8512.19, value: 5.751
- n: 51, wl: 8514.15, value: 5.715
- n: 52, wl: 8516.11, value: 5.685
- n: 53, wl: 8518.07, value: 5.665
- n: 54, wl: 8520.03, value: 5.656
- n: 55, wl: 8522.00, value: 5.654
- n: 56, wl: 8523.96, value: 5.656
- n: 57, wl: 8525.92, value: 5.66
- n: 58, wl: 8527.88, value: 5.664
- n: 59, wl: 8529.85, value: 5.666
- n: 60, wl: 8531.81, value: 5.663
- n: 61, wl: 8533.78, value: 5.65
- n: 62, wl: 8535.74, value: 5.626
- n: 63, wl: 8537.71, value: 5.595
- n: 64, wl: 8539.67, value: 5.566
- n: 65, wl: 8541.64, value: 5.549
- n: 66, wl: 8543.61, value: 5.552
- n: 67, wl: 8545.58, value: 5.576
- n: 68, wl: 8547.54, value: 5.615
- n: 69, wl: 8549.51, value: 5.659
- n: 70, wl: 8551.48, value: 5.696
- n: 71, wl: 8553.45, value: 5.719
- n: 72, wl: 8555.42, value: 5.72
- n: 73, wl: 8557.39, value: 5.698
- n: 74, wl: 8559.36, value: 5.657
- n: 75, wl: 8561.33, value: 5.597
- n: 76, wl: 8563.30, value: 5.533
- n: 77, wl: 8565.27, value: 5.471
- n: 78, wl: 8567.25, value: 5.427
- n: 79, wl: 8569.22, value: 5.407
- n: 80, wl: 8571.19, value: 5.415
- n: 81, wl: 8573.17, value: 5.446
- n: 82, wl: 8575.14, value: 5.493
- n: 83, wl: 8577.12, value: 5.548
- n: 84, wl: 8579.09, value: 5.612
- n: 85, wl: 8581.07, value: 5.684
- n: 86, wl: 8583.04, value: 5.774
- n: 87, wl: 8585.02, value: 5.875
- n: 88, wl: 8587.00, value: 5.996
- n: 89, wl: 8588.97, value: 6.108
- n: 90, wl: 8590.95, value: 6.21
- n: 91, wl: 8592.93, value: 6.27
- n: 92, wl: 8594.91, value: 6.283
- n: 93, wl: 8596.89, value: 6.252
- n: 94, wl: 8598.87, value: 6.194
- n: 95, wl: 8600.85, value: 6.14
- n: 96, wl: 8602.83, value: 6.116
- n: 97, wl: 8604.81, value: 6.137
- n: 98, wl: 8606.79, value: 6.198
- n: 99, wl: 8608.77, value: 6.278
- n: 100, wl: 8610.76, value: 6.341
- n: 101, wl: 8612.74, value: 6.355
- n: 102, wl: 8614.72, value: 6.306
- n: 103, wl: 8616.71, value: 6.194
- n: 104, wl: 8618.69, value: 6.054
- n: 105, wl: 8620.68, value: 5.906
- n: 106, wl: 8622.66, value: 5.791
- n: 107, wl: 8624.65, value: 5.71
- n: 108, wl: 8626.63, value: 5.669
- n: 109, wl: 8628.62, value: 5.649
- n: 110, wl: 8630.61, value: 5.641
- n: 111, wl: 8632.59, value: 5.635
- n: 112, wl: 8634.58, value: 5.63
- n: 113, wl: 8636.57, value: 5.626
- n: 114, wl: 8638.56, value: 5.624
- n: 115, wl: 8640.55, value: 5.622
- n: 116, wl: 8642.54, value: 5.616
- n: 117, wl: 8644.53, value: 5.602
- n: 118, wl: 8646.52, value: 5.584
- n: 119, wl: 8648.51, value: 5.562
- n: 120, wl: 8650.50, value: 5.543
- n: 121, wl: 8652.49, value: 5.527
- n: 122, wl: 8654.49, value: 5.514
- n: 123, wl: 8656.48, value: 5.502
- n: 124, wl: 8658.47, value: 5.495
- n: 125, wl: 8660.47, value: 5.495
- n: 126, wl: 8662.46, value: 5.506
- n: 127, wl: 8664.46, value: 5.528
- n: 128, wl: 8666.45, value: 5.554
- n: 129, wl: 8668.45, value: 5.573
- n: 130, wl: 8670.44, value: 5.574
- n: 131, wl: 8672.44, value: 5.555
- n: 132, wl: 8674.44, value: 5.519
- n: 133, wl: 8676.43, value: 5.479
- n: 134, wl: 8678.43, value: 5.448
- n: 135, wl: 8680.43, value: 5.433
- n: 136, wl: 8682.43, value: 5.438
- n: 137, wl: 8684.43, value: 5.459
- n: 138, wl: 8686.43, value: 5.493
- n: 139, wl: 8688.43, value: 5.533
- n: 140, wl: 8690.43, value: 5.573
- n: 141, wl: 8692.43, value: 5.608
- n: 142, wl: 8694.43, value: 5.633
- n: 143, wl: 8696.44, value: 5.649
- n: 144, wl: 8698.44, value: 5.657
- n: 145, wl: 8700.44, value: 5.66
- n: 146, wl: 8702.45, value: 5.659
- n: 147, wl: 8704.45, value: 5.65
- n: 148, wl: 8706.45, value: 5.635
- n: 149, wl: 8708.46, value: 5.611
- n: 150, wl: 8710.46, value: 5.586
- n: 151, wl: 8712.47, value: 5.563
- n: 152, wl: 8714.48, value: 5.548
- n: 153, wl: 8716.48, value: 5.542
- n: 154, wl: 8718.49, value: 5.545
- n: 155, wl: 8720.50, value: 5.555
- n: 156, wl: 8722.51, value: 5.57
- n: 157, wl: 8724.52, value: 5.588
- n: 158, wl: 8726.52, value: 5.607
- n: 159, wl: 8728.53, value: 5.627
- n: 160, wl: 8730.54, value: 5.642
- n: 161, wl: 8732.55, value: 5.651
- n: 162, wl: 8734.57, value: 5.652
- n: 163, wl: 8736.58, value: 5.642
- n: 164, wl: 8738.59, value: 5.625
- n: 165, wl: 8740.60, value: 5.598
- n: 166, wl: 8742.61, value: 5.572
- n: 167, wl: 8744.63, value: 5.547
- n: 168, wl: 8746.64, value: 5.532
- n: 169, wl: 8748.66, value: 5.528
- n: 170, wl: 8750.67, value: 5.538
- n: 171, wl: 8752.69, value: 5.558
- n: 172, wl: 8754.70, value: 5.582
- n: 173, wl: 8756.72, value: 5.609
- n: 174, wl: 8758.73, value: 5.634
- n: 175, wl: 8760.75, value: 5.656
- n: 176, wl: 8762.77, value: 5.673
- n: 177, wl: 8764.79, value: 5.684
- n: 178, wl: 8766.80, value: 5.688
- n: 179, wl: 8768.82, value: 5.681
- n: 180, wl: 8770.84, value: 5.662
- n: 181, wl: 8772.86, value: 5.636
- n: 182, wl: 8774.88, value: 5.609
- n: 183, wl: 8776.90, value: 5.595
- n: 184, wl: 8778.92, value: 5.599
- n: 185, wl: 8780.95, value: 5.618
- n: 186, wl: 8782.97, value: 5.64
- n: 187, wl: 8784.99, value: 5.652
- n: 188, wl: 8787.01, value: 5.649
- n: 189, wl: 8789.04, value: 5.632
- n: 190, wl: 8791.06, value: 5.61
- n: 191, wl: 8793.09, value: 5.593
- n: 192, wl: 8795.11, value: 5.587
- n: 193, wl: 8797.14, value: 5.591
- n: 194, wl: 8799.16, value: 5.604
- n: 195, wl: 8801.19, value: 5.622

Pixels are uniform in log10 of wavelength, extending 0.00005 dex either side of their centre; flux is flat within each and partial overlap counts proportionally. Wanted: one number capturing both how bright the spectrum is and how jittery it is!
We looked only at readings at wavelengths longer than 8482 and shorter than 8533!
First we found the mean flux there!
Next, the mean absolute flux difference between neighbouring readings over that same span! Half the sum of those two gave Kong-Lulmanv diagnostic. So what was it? 2.85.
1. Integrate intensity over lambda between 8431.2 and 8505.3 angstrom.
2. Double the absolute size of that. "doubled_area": 844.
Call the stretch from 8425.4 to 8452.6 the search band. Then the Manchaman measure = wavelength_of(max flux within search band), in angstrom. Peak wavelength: 8426.39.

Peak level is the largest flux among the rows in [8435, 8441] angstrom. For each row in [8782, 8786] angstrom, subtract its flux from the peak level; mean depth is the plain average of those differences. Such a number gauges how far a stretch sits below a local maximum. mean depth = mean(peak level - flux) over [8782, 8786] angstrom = 0.291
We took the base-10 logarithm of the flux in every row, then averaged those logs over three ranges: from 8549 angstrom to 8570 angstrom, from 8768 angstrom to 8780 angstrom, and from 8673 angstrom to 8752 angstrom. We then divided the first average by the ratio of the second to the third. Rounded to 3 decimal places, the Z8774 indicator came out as 0.744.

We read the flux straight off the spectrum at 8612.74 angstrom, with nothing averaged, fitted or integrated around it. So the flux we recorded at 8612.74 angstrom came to 6.355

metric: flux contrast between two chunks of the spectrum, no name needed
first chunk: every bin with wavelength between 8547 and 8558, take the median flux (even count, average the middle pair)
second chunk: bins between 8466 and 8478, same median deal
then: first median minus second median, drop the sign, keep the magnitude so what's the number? 0.13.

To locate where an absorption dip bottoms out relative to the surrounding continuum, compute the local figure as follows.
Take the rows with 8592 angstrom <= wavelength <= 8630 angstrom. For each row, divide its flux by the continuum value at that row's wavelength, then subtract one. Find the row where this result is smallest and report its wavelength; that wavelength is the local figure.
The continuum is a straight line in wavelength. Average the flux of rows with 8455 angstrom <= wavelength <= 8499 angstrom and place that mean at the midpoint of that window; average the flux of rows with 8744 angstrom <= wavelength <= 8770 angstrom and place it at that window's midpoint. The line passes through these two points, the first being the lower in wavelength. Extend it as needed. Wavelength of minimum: 8628.62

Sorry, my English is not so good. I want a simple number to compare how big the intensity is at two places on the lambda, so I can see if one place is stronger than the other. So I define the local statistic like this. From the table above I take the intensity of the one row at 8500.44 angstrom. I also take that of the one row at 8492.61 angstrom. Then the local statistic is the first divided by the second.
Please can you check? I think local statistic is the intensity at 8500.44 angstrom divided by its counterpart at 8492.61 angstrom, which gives 1.02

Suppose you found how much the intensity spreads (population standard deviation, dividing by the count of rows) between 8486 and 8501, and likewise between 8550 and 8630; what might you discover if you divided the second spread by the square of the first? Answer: 344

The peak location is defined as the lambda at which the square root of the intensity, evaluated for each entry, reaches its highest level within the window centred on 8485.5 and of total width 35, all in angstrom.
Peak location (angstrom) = 8502.40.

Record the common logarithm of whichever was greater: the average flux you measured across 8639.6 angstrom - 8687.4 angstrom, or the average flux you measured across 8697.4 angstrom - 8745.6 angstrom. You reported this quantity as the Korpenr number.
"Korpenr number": 0.749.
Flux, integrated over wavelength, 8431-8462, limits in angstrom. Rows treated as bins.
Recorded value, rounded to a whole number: 180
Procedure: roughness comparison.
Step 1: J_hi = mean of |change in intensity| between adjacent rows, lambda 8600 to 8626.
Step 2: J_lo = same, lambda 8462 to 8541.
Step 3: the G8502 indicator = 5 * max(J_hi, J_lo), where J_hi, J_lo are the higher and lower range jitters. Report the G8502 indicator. 0.38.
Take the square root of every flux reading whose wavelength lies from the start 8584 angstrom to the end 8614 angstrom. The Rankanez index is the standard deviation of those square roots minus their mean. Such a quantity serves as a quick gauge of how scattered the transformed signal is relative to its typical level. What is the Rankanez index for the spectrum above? -2.46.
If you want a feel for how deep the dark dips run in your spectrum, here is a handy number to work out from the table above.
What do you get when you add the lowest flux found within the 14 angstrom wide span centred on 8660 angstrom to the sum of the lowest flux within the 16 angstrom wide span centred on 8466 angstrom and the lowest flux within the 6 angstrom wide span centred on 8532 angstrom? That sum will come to 16.7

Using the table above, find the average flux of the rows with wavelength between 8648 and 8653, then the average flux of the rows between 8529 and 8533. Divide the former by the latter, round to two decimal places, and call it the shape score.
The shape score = 0.98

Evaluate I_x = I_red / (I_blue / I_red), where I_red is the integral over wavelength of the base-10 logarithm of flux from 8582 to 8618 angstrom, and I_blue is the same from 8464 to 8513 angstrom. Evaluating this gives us 22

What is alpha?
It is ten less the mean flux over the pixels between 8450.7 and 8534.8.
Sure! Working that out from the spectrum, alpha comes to 4.34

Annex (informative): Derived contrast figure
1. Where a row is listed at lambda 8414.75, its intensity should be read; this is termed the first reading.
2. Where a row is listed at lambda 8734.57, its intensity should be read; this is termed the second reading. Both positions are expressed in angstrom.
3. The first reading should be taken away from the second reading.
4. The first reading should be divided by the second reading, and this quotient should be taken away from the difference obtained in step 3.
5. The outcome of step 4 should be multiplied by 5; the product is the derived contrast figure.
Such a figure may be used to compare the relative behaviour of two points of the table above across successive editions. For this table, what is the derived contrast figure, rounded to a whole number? -11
